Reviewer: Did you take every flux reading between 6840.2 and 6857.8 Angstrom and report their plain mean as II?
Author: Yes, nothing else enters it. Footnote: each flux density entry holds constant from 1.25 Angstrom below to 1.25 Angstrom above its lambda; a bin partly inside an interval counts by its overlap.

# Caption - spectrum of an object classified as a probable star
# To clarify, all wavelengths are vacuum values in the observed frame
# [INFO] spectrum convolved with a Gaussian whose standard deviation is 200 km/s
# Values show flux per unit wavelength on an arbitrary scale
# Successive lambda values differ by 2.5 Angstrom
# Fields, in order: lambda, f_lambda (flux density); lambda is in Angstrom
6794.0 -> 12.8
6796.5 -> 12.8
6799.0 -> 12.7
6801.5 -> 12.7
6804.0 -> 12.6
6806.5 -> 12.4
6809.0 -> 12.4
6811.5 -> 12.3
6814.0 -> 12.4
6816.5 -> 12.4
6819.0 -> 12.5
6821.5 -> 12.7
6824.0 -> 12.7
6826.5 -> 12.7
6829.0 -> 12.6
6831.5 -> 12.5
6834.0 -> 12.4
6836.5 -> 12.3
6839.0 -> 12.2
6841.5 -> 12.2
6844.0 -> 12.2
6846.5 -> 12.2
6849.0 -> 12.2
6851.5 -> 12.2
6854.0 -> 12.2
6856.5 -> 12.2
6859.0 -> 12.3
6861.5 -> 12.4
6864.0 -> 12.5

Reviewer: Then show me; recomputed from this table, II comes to 12.2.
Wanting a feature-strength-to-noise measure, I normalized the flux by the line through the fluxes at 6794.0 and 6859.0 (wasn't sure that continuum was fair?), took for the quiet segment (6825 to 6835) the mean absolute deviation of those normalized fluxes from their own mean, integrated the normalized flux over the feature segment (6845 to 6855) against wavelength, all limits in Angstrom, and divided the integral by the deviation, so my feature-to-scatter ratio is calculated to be 1530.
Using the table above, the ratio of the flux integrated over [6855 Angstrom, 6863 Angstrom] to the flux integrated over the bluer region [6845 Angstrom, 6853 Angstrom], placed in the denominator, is 1.01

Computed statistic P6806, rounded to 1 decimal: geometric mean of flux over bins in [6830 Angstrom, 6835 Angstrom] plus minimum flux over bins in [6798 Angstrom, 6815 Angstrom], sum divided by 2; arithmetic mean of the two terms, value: 12.4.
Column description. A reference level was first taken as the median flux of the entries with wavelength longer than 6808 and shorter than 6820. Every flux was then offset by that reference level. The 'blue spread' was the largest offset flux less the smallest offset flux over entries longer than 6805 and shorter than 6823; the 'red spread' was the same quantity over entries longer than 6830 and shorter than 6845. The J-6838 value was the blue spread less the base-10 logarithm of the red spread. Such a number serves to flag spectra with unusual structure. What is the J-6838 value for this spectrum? 0.92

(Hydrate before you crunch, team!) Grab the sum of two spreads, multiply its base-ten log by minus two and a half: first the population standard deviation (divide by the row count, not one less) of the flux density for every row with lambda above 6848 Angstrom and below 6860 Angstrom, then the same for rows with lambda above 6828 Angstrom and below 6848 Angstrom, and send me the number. 1.82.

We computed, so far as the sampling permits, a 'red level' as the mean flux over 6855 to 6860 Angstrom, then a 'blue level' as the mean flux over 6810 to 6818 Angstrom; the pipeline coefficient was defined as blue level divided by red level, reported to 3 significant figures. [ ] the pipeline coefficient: 1.01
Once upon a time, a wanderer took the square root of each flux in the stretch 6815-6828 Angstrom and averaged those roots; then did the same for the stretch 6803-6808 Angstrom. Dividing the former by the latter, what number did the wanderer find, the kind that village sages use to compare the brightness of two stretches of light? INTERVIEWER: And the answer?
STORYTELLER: 1.00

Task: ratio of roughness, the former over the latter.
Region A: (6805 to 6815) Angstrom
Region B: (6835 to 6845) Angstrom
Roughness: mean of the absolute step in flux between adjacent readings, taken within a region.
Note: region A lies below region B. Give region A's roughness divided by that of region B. 2.00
